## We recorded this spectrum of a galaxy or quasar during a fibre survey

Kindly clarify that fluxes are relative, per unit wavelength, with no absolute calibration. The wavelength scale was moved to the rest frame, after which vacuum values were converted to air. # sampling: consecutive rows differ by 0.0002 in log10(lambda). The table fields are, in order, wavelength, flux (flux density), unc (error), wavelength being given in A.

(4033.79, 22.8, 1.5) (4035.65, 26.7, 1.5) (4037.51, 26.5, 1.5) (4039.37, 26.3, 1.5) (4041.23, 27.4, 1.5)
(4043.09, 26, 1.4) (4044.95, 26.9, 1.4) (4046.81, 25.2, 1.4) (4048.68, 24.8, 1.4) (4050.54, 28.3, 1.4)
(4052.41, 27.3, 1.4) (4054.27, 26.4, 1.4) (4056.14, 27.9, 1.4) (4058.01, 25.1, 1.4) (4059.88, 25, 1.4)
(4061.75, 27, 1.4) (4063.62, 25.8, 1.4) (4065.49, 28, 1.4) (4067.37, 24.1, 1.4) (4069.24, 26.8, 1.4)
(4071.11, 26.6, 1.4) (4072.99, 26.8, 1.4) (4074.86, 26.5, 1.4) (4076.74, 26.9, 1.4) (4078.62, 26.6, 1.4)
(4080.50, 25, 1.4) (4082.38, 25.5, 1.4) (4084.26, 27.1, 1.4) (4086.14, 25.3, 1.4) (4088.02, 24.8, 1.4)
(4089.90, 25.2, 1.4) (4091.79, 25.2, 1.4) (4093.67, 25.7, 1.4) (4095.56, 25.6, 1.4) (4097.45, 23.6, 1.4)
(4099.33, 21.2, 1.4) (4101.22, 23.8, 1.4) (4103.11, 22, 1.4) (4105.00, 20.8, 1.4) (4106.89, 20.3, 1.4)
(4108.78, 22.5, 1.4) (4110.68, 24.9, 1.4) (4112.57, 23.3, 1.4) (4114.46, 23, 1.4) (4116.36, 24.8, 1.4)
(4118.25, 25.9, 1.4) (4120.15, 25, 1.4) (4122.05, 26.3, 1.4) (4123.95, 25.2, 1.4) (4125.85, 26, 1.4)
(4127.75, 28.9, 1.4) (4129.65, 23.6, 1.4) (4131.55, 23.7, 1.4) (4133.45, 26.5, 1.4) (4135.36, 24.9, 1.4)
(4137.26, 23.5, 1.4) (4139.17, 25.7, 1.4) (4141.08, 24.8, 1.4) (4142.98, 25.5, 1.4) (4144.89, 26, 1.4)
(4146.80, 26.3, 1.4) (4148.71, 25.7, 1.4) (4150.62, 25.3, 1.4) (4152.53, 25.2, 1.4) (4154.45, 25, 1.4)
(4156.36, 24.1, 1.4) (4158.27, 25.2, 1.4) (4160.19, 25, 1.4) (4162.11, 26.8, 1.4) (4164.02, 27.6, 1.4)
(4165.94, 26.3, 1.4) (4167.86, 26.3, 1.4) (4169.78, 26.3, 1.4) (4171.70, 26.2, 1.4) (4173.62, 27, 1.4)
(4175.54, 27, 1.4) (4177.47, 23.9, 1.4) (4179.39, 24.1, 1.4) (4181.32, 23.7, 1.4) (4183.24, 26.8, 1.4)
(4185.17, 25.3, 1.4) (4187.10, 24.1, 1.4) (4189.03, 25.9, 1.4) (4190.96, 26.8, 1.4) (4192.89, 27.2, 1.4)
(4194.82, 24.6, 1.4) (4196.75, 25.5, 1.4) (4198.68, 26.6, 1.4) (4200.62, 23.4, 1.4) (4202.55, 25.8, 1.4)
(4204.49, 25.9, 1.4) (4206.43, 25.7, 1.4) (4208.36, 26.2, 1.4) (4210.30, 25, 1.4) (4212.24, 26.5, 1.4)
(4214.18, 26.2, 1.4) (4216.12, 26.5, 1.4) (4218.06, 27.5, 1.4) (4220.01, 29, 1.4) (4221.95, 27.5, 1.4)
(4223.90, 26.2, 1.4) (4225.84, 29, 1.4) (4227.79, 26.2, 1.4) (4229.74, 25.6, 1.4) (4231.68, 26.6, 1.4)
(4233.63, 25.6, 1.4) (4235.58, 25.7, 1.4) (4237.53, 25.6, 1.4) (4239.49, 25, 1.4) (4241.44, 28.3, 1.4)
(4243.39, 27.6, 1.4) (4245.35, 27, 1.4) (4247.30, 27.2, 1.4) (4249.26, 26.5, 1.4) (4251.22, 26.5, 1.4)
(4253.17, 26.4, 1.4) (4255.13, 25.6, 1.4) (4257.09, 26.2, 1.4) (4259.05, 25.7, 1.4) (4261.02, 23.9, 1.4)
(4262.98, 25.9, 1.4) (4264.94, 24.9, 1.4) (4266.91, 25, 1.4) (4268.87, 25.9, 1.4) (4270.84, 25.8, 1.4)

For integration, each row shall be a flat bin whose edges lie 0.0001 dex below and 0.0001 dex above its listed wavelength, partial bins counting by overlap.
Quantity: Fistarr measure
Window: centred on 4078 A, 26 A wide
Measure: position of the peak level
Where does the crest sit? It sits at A 4065.49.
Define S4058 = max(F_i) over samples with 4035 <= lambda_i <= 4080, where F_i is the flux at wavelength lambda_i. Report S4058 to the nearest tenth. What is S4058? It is 28.3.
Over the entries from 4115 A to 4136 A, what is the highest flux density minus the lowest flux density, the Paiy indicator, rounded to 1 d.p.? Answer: 5.3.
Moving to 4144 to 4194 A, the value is 3.9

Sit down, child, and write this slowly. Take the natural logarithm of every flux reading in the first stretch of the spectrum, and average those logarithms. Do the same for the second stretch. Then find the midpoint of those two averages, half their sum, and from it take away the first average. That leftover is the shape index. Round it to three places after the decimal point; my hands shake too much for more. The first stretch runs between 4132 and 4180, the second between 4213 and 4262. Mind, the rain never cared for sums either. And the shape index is 0.018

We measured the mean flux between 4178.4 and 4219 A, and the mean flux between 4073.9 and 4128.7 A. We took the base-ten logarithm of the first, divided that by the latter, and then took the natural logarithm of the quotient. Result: -2.86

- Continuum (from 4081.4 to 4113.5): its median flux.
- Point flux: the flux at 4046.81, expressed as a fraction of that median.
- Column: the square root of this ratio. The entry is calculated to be 1.01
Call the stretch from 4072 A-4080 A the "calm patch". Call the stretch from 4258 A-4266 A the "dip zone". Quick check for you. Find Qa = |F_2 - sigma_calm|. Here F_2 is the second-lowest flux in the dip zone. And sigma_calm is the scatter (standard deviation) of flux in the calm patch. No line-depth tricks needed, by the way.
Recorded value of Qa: 24.7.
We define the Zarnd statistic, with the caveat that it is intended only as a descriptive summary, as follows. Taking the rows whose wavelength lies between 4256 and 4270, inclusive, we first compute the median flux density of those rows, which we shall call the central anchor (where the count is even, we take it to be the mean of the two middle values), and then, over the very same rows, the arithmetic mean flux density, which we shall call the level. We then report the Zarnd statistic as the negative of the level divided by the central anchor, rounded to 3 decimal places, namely -0.987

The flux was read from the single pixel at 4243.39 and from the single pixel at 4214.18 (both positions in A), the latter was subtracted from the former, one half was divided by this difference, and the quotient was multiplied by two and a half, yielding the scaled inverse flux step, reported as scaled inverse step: 0.89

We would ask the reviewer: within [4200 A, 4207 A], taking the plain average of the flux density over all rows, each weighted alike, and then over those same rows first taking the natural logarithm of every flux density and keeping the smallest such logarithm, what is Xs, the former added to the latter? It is 28.4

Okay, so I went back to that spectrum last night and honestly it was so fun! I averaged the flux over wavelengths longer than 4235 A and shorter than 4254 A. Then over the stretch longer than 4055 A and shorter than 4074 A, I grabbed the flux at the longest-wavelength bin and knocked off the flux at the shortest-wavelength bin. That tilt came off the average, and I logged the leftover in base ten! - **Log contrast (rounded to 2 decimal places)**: 1.44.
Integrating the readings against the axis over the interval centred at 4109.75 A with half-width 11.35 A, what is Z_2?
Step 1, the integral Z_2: 525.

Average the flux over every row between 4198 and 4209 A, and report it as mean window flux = 25.6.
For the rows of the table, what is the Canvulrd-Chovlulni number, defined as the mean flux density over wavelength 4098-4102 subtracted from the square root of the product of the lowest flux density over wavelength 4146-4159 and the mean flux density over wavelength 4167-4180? 2.4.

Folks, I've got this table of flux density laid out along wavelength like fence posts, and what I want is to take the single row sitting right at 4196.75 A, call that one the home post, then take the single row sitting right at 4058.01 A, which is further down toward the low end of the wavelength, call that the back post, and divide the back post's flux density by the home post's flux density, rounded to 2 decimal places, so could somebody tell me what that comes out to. 0.98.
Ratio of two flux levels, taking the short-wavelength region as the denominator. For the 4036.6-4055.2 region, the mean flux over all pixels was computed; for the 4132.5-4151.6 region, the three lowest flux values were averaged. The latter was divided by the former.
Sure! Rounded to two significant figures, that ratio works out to 0.92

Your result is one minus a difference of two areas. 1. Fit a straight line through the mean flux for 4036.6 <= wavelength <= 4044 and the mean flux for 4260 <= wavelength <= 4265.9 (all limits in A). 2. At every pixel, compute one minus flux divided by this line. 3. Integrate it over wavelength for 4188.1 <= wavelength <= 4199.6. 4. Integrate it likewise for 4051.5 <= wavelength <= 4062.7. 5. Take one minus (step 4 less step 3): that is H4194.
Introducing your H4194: 0.70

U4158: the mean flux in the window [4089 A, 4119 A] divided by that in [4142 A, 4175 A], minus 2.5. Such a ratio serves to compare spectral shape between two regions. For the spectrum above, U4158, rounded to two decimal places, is -1.59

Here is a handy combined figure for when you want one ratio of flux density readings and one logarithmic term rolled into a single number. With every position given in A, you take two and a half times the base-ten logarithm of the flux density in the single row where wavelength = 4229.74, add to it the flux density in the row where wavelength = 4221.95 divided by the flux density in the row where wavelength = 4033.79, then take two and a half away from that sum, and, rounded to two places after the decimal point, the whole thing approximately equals 2.23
